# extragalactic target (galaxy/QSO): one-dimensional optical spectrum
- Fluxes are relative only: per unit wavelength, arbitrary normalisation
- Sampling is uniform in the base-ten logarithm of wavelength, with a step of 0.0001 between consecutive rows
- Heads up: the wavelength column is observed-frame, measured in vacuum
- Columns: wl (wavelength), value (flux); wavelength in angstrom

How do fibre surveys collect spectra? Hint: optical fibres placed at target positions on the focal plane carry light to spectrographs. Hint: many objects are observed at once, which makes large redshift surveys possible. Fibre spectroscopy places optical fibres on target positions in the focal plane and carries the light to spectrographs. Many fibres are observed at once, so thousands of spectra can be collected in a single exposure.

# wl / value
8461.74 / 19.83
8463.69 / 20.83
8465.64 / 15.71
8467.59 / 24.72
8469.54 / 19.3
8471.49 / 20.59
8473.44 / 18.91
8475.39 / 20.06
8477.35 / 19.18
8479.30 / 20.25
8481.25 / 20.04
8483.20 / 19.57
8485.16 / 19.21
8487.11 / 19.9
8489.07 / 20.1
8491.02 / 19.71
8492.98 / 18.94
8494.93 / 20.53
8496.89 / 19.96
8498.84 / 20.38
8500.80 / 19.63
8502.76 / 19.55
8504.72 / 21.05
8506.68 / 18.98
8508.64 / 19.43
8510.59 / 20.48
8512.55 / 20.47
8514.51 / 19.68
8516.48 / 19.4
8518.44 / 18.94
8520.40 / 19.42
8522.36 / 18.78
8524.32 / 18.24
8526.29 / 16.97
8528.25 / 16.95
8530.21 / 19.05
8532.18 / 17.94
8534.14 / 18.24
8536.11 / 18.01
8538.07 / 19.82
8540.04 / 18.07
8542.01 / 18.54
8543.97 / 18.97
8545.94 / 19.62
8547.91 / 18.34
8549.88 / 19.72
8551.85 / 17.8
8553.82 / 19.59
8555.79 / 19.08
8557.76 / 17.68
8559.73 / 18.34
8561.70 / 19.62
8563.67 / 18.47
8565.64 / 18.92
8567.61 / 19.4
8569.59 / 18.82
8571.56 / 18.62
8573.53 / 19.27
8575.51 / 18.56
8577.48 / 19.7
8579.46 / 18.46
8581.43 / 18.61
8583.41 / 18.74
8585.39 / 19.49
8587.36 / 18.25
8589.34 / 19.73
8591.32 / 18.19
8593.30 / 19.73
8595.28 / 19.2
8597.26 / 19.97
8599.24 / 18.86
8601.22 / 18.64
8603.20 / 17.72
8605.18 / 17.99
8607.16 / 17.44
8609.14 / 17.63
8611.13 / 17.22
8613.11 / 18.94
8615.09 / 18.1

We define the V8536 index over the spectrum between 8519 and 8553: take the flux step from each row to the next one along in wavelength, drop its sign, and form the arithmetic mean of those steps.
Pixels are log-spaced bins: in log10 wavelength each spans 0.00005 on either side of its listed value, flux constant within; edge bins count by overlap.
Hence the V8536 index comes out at 0.99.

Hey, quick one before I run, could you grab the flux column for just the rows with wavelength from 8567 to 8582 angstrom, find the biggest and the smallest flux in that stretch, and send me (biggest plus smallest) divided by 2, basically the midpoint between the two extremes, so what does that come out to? 19.1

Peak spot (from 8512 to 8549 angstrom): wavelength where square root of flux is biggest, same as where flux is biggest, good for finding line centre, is 8512.55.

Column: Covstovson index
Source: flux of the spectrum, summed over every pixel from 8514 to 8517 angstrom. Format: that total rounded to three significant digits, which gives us 39.1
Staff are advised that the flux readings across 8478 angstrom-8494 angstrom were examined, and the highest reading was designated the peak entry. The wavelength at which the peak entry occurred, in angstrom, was 8479.30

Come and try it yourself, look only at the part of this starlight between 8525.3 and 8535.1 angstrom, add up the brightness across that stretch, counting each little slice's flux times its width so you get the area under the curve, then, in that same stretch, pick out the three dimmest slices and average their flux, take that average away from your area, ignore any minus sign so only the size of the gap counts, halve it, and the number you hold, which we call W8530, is 79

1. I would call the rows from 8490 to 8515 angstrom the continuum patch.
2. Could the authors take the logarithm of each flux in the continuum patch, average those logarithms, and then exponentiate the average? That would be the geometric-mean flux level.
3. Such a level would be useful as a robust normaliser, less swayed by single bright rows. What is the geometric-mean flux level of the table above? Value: 19.9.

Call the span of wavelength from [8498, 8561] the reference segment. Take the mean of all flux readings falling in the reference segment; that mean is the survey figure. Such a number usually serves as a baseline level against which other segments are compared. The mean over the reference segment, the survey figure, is 19.0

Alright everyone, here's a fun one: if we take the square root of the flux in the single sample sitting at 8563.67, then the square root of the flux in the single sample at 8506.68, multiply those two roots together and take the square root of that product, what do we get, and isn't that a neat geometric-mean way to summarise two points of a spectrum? 4.327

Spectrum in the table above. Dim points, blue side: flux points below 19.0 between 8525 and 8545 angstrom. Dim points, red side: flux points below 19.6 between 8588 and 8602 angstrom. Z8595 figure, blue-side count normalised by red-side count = 2.0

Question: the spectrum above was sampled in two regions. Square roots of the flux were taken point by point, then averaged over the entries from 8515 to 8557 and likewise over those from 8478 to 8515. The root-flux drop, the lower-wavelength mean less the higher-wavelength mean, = 0.14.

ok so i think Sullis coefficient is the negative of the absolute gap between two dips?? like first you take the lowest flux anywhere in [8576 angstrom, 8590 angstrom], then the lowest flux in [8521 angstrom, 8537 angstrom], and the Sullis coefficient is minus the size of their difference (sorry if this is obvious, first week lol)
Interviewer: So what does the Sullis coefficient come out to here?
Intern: -1.3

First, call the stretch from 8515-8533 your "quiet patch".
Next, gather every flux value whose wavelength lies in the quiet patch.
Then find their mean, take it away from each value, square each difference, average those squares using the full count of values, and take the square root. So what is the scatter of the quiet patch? 0.90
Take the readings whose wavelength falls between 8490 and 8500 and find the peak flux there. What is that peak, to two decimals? 20.53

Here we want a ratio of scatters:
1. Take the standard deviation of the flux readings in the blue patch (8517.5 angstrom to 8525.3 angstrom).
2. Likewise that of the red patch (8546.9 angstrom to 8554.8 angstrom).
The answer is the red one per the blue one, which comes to 1.9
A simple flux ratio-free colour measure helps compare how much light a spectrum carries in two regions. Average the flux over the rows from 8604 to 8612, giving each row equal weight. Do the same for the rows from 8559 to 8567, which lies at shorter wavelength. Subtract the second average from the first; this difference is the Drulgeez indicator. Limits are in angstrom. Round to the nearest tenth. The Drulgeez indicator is -1.3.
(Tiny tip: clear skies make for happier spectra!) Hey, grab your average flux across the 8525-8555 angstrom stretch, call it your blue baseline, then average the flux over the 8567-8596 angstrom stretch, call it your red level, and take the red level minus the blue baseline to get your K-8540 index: 0.5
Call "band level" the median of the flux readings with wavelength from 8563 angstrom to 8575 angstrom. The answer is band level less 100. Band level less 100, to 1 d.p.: -81.1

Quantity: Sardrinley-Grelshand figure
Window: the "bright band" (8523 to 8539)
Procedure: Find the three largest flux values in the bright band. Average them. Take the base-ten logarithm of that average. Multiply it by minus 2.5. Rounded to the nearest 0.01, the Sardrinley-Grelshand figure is -3.20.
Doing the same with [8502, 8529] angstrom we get -3.29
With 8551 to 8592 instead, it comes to -3.24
